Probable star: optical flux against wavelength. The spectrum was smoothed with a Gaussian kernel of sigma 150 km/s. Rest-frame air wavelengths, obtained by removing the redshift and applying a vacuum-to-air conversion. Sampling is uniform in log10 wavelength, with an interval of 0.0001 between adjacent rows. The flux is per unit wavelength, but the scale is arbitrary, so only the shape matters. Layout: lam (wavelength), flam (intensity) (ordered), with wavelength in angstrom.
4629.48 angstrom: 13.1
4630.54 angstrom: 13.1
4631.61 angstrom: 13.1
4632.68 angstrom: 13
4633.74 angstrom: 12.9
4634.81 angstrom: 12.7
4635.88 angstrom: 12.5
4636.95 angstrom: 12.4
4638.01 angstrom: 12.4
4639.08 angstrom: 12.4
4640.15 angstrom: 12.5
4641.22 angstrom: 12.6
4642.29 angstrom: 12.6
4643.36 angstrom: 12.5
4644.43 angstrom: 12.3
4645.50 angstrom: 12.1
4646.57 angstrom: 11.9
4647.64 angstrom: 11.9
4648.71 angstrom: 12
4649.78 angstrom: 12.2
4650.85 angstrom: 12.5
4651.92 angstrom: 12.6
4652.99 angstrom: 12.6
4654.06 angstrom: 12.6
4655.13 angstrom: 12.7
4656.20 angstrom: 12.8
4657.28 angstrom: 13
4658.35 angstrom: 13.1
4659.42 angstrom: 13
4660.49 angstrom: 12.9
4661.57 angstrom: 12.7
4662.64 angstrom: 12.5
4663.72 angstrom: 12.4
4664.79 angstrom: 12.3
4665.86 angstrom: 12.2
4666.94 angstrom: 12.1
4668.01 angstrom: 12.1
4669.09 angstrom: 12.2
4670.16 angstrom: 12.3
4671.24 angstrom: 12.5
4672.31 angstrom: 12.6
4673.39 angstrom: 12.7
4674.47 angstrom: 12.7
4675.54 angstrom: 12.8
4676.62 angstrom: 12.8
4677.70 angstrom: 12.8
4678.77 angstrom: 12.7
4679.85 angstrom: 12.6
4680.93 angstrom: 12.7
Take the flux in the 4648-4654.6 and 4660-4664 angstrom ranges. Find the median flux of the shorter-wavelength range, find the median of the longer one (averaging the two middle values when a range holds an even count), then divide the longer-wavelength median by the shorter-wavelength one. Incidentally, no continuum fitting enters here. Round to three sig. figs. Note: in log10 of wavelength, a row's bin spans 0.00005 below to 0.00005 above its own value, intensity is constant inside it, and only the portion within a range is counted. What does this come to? 1.00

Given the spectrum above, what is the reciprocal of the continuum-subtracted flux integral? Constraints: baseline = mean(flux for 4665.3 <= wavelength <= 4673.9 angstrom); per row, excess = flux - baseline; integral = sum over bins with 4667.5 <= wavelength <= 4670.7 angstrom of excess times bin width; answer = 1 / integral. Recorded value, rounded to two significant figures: -2.3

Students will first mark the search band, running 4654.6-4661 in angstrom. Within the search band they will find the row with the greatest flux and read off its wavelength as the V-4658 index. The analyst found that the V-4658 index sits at 4658.35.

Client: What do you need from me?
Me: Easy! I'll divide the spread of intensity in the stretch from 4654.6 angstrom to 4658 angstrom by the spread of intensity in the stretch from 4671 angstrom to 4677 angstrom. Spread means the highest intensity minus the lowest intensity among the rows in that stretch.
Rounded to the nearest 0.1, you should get 1.0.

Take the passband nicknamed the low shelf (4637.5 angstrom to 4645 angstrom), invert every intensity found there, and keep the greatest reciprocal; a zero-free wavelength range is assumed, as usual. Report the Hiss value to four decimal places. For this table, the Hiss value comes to 0.0813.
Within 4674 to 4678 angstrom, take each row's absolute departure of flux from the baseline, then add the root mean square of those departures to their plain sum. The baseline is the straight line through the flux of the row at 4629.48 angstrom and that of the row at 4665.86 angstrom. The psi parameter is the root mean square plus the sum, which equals 4.1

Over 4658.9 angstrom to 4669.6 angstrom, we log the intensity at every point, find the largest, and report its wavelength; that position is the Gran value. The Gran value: 4659.42 angstrom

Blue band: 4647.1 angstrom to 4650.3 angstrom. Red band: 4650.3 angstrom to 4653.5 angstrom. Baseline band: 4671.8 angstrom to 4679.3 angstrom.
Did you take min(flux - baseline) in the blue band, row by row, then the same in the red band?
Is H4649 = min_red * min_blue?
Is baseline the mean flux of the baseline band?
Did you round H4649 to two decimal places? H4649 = 0.19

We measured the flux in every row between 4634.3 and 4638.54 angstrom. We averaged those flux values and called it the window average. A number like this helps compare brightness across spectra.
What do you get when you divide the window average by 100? 0.125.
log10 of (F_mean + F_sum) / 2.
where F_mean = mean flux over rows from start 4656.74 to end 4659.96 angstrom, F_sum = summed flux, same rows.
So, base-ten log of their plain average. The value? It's 1.42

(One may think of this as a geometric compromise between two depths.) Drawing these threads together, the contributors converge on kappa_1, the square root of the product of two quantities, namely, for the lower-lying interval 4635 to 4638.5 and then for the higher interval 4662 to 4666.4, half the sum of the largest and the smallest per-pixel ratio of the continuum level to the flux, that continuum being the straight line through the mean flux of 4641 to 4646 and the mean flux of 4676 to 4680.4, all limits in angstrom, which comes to 1.01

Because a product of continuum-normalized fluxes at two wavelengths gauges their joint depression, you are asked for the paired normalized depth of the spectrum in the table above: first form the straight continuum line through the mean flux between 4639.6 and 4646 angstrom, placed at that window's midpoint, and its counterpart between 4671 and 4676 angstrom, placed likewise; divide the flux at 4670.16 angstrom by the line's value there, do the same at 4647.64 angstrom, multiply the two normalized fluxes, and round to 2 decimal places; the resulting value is 0.93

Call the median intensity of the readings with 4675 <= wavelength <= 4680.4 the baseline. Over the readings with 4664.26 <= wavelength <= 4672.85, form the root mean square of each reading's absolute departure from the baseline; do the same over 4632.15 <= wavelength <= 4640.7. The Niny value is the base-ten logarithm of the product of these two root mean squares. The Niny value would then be -0.79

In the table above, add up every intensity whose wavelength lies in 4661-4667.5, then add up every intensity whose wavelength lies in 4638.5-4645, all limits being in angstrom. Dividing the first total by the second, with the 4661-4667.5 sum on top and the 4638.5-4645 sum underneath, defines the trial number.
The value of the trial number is 0.99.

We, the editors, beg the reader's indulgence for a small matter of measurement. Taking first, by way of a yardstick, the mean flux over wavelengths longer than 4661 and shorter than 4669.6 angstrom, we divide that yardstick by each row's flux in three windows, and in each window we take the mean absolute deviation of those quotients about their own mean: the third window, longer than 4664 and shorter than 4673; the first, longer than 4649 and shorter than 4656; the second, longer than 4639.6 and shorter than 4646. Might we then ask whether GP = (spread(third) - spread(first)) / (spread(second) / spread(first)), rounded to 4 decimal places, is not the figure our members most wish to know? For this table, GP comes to 0.0011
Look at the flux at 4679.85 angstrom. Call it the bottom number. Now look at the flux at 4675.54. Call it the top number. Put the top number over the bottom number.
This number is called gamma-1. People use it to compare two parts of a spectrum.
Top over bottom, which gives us 1.02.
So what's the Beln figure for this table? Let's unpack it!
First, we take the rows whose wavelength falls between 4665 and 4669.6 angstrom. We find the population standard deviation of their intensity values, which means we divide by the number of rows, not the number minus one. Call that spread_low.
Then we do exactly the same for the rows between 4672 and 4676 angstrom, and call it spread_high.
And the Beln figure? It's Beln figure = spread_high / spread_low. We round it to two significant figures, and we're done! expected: 1.4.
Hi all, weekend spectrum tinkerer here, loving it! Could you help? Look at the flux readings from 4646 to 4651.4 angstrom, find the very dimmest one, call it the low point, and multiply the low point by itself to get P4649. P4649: 142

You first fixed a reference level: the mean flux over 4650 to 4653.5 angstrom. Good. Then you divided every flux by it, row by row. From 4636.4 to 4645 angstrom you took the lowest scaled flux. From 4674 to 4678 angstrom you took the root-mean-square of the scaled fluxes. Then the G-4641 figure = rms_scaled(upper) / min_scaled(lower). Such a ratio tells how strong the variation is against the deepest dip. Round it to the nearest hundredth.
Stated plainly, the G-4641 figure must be 1.04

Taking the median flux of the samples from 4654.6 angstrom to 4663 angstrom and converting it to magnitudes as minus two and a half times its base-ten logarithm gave -2.77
